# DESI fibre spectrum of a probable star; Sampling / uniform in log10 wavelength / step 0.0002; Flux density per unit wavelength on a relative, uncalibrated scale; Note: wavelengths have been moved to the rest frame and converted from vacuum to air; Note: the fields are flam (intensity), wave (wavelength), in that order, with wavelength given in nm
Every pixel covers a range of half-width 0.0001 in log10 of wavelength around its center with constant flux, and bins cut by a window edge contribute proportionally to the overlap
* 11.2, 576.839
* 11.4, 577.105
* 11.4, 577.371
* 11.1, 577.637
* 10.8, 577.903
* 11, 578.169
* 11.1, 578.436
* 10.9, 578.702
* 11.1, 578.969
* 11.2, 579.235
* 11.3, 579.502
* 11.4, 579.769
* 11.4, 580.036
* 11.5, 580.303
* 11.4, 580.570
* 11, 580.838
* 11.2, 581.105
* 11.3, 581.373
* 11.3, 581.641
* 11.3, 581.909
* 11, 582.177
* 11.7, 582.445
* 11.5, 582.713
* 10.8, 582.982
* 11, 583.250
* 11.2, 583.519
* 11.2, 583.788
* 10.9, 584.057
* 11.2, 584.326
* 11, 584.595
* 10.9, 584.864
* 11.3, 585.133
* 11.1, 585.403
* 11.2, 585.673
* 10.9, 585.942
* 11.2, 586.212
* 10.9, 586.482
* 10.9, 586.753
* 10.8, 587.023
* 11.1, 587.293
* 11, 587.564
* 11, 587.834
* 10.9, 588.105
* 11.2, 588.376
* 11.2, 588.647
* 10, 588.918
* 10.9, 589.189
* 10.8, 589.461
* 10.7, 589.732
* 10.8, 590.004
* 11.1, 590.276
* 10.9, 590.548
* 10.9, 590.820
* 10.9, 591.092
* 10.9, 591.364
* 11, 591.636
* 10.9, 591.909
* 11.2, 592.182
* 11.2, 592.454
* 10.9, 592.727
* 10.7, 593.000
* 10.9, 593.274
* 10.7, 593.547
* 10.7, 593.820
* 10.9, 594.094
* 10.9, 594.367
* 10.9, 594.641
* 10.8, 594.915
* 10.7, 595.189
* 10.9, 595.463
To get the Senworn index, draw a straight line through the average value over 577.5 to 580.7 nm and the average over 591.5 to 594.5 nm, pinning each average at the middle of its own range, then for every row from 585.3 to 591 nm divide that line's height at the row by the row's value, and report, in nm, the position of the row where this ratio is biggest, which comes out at 588.918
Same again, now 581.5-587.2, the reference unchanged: 582.982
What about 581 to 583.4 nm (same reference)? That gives 582.982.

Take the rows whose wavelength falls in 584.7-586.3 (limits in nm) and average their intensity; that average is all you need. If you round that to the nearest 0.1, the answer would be 11.1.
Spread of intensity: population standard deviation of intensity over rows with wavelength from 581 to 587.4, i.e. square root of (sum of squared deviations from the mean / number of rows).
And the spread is 0.22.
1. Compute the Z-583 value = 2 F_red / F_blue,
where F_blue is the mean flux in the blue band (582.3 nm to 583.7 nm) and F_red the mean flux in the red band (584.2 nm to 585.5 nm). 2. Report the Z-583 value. 1.98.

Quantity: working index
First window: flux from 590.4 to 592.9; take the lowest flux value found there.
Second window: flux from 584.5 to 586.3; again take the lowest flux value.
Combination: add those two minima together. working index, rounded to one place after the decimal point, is 21.8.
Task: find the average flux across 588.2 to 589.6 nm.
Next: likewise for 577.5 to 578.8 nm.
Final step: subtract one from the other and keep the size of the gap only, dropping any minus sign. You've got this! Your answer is 0.16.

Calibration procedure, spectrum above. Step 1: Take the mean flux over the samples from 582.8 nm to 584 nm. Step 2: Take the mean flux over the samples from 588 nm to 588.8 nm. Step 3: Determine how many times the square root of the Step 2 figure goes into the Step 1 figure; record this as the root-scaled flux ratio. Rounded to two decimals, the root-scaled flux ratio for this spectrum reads 3.32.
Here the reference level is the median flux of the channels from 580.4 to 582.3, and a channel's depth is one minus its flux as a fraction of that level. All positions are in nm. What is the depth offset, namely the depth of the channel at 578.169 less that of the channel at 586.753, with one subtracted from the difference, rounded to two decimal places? -1.01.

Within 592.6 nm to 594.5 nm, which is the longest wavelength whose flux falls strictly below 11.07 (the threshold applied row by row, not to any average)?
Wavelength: 594.367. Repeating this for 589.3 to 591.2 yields 591.092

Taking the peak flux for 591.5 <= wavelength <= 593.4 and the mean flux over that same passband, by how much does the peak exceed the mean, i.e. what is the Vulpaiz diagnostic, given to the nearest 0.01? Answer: 0.23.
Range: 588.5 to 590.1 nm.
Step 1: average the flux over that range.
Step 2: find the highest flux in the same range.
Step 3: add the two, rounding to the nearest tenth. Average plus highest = 21.9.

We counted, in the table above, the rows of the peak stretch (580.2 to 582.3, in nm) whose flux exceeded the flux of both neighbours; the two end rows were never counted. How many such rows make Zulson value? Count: 0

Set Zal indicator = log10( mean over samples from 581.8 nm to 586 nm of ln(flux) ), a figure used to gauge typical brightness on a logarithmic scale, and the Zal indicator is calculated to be 0.382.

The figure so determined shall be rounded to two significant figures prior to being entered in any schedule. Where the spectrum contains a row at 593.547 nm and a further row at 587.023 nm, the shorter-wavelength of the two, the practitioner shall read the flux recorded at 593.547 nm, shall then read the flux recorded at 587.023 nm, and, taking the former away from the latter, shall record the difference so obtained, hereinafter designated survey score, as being 0.10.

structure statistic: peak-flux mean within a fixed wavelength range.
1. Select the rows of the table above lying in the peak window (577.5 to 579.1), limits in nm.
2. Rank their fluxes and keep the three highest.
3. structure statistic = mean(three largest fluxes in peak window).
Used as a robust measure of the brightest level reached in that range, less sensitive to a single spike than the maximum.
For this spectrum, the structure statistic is 11.1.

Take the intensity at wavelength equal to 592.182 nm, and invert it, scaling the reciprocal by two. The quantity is 0.1786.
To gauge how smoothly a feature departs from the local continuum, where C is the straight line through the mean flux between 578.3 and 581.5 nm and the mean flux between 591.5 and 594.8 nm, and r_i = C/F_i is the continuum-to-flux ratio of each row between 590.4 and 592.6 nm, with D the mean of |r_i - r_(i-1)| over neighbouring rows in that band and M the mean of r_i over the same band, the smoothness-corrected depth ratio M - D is 0.990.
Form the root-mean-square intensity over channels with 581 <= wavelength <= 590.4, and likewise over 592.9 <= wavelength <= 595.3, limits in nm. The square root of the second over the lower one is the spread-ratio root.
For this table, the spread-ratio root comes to 0.99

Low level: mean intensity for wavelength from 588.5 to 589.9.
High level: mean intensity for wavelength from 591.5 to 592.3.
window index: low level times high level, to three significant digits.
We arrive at 118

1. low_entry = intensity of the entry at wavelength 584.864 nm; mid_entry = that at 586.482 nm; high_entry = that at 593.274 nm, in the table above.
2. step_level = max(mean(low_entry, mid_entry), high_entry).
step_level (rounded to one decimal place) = 10.9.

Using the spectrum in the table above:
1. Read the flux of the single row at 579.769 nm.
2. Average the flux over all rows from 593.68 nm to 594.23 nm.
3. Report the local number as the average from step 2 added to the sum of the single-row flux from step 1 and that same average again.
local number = 33.0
